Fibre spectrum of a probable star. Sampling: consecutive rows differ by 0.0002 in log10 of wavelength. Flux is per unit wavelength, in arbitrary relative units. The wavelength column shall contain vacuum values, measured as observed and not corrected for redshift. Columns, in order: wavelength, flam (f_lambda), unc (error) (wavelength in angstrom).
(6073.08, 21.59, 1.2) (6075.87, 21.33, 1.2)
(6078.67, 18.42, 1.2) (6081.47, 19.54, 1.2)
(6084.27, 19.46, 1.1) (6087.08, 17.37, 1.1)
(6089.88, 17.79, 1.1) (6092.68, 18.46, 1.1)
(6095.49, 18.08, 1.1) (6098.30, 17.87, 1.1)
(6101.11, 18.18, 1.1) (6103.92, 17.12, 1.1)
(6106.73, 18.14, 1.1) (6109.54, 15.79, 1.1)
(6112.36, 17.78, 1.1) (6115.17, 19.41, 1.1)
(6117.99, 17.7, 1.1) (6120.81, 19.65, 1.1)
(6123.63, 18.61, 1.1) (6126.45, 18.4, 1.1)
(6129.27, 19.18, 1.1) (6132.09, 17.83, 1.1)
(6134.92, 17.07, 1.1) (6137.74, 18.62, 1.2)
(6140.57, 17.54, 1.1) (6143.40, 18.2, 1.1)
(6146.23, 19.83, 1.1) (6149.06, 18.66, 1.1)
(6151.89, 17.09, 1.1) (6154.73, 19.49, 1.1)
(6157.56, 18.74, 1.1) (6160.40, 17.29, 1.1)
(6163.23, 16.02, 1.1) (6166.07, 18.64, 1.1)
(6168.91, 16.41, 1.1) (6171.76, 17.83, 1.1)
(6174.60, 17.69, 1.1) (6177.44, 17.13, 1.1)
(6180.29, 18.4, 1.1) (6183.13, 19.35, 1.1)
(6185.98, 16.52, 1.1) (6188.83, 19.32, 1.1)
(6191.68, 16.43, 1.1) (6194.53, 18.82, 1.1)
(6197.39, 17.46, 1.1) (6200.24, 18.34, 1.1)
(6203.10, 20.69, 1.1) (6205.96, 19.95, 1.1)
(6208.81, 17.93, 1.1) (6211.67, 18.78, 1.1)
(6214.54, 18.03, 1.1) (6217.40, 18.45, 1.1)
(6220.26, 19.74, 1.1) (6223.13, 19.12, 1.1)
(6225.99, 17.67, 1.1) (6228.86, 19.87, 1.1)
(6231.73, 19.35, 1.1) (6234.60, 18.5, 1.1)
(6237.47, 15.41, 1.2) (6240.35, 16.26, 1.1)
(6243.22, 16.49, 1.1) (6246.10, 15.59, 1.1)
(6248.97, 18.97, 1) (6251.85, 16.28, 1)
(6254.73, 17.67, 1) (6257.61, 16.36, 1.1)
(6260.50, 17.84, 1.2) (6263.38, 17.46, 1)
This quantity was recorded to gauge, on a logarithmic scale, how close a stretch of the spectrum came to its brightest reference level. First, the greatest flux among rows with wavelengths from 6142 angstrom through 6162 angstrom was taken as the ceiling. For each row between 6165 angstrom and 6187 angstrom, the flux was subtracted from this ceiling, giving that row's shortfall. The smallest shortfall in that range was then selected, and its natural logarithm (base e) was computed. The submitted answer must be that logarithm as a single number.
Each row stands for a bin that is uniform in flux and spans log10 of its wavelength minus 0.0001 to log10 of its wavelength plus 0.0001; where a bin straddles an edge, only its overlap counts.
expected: -0.7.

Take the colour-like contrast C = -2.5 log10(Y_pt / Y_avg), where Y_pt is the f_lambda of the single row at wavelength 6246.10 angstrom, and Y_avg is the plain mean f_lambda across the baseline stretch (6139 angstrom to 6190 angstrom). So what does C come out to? 0.16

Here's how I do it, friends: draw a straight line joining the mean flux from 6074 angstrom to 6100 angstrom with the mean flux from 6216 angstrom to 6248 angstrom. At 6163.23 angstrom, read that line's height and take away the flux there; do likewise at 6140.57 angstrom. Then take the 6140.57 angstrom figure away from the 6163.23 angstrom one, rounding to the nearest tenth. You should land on 1.4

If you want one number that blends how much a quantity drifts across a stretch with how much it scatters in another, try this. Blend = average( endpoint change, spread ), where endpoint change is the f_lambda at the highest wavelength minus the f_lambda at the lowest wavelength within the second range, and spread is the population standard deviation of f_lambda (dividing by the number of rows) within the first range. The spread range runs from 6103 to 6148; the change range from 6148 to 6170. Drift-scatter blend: -0.6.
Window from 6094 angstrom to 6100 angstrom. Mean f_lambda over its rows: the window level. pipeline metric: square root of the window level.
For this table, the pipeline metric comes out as 4.24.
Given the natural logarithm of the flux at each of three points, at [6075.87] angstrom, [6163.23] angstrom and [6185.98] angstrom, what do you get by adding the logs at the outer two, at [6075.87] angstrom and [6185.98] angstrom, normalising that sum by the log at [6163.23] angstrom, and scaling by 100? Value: 211.4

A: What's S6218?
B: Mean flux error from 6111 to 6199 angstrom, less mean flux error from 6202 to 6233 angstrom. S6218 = 0.0032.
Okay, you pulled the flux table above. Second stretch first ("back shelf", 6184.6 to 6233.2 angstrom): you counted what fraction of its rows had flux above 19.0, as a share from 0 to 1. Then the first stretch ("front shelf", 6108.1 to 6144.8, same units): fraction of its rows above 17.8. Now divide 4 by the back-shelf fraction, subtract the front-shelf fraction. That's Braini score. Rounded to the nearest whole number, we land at 9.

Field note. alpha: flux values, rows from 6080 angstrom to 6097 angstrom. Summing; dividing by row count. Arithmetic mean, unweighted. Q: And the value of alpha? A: 18.4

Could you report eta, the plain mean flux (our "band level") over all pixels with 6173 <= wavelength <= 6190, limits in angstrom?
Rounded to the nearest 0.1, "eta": 18.1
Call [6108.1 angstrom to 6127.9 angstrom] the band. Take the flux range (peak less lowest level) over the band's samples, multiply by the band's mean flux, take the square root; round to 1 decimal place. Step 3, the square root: 8.4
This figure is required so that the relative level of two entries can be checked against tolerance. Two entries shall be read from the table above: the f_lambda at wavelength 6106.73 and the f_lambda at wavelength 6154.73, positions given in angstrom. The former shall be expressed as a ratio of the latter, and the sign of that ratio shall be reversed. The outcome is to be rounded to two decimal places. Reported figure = -0.93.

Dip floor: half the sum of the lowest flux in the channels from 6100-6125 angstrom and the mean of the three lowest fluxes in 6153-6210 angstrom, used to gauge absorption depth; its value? 16.0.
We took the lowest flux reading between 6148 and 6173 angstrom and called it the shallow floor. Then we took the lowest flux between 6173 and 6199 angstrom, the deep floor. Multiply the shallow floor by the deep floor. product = 263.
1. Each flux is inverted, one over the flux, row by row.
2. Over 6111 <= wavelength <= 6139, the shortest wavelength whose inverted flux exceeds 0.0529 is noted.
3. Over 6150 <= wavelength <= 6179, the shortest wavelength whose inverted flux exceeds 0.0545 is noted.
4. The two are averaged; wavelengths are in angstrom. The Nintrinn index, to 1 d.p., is 6132.1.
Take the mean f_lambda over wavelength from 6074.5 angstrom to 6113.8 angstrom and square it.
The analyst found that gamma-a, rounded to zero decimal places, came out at 333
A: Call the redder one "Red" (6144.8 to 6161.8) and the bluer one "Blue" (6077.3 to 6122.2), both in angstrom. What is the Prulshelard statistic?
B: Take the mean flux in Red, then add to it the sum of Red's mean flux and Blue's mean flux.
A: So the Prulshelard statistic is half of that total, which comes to 27.6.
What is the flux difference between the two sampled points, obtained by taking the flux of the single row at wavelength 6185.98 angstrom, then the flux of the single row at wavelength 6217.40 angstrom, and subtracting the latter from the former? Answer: -1.9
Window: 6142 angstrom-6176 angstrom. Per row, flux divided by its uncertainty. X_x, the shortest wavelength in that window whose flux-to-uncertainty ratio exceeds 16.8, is 6146.23 angstrom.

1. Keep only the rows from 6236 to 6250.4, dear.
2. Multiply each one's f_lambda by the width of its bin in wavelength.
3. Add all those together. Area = 238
